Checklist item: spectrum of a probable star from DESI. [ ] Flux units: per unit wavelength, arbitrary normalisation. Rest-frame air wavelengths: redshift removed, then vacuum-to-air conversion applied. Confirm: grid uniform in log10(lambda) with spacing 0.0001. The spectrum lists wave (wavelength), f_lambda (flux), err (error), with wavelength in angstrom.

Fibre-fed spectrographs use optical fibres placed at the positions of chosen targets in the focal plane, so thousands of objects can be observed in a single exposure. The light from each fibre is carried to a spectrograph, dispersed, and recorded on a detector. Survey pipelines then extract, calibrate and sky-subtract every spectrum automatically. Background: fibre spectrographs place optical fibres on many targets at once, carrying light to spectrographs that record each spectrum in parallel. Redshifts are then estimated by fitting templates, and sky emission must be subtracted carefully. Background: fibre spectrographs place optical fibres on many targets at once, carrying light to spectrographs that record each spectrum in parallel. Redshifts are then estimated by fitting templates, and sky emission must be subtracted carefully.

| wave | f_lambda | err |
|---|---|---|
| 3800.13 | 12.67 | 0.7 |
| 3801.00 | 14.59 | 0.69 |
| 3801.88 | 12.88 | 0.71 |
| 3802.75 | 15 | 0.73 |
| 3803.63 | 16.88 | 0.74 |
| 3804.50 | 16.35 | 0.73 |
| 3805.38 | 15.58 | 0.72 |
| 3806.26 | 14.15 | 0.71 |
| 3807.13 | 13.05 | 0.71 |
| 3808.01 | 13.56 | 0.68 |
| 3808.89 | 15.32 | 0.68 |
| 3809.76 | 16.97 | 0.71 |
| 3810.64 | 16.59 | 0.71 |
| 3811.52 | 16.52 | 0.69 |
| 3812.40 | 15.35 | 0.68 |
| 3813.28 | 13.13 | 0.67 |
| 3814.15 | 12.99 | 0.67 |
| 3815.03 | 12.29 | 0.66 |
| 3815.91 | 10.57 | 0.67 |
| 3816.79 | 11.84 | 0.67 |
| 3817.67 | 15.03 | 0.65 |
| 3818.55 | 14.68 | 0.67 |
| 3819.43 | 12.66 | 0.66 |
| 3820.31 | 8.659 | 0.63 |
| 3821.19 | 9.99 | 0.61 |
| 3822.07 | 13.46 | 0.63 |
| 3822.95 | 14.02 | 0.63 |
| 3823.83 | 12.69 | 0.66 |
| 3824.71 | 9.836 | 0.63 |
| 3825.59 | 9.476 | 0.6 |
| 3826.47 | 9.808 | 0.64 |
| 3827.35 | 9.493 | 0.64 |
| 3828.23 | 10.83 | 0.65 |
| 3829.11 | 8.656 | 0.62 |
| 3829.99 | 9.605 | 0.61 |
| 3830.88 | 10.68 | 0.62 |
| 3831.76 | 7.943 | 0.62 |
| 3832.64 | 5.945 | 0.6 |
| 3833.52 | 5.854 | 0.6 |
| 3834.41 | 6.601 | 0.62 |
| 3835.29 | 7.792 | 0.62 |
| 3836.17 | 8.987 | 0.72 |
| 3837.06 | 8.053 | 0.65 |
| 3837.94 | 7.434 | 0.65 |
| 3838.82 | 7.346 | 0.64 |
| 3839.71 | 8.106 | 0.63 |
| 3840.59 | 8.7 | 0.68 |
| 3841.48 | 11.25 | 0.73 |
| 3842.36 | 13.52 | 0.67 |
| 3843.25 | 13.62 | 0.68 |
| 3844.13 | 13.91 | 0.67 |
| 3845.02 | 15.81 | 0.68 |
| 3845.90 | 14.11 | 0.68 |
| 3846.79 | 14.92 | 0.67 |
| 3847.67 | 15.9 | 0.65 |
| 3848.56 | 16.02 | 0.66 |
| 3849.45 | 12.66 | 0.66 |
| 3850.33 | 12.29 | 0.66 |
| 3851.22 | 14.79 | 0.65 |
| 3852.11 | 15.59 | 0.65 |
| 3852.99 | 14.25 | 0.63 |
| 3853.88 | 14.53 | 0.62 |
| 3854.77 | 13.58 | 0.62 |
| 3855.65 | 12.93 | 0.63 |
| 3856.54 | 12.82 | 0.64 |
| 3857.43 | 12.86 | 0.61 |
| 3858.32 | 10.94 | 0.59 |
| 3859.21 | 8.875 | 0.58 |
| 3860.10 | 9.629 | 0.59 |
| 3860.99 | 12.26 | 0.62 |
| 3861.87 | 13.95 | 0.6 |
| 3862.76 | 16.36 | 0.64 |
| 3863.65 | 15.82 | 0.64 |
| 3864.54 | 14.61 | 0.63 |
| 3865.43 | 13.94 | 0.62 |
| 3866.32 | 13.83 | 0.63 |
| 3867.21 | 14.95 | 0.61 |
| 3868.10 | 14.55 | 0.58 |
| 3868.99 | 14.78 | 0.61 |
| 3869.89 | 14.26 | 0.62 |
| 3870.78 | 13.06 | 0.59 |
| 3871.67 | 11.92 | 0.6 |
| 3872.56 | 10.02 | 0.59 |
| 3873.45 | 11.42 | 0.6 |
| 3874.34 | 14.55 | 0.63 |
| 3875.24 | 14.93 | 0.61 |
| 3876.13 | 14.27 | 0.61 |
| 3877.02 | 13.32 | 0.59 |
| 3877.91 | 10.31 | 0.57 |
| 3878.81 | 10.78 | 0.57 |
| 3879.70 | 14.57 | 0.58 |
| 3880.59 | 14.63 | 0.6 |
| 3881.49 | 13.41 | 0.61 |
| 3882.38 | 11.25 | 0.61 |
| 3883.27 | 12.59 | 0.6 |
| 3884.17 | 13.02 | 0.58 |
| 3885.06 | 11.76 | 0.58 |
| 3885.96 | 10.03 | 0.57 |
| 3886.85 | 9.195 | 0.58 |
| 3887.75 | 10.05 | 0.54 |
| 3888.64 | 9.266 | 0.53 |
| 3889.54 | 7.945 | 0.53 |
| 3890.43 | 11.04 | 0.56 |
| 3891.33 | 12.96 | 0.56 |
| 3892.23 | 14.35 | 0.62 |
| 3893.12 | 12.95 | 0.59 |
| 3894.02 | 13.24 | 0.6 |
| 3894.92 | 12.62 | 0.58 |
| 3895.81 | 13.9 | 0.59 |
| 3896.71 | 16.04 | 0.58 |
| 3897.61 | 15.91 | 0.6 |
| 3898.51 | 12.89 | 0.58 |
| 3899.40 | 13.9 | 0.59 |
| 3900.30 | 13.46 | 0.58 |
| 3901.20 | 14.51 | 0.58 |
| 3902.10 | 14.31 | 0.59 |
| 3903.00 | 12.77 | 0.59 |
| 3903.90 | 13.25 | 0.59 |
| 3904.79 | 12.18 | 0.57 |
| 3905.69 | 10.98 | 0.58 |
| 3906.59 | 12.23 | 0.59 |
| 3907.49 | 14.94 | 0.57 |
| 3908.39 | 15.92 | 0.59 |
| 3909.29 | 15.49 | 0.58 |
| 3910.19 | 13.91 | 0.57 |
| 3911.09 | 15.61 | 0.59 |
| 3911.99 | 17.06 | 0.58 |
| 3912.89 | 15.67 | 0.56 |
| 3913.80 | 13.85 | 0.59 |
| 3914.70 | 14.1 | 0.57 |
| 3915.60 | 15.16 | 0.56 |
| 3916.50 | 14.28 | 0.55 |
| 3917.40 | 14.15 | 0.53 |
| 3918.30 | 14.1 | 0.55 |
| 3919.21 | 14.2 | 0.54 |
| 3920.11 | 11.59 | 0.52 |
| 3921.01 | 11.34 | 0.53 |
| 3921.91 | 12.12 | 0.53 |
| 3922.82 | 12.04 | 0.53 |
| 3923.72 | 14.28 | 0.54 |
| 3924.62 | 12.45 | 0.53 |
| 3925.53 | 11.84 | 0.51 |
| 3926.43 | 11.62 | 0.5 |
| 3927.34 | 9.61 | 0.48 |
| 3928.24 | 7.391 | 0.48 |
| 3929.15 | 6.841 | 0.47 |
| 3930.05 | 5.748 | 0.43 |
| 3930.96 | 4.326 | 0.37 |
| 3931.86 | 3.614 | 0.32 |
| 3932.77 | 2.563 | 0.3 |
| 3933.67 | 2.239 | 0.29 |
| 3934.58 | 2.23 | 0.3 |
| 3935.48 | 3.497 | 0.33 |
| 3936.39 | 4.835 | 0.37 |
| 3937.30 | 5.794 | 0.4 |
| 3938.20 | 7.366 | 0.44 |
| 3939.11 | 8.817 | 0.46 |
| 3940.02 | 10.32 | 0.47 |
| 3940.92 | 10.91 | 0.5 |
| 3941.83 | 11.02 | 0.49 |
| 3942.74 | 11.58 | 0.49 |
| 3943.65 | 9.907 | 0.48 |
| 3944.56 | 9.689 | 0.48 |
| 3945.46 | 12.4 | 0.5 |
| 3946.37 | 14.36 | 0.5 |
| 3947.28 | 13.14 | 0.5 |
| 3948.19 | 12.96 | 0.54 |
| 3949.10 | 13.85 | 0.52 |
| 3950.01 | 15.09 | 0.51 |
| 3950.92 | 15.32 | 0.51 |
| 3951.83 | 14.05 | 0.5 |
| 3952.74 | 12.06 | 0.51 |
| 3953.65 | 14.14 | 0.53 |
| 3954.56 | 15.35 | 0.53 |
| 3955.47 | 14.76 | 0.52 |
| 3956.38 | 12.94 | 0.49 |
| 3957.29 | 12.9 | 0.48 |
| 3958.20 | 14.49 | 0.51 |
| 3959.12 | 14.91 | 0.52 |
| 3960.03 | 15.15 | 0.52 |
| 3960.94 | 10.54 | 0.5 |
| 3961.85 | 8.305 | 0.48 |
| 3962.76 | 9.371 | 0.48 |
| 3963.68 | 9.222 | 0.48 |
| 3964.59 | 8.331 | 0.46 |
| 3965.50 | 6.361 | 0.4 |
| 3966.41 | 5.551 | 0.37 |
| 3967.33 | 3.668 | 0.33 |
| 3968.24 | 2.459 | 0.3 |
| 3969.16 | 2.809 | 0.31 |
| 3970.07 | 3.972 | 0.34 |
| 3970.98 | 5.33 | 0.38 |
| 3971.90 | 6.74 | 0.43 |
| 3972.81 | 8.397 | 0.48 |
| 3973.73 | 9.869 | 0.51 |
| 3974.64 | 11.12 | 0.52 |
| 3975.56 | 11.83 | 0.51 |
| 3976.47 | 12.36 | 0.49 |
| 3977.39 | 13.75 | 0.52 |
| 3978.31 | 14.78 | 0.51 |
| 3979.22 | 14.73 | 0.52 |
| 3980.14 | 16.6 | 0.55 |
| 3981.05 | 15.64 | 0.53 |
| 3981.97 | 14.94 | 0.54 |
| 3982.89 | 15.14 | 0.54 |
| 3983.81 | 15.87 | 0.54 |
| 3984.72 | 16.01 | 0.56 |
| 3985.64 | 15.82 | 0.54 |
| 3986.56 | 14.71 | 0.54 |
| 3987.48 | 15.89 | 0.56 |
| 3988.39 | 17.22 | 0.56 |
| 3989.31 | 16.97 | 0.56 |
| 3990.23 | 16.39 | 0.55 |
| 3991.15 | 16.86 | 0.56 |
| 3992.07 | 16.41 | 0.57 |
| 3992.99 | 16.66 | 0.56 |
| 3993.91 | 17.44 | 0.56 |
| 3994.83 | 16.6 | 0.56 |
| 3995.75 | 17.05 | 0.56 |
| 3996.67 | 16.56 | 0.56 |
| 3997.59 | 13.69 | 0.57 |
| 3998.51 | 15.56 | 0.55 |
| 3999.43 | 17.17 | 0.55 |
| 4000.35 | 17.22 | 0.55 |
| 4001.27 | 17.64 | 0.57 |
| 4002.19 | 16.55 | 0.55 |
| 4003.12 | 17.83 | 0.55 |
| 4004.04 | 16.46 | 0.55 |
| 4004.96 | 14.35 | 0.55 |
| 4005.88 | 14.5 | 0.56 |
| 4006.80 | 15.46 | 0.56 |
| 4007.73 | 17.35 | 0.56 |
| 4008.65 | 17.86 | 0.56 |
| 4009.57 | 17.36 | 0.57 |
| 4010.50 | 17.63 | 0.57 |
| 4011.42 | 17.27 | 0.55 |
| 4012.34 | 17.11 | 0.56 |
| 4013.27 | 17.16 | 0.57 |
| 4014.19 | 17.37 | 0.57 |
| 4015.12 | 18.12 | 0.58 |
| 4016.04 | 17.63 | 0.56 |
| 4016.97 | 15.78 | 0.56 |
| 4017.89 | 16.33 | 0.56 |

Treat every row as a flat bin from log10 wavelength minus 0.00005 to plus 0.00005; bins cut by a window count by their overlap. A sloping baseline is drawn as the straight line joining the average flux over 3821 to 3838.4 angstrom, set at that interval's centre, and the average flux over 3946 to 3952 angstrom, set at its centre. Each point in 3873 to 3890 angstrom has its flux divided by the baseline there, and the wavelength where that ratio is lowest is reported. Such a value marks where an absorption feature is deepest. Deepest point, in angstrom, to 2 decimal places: 3889.54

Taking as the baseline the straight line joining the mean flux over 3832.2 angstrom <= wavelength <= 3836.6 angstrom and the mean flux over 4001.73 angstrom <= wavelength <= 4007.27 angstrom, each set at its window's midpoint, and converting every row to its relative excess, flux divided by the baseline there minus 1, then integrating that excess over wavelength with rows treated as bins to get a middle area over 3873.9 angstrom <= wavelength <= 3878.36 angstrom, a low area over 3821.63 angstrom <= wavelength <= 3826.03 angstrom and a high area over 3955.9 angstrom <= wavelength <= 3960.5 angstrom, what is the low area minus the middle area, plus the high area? 1.8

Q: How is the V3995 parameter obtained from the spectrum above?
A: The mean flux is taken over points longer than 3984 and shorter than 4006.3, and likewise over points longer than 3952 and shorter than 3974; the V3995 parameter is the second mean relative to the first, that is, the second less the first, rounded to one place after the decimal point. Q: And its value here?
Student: -6.8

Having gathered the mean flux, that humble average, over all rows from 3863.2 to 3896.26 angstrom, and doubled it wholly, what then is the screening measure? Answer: 25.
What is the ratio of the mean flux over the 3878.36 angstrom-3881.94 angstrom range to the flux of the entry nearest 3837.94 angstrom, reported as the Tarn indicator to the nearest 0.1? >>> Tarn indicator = 1.8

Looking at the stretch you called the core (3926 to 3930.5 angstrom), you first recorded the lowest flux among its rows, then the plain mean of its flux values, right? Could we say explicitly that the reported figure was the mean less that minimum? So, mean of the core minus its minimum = 2.5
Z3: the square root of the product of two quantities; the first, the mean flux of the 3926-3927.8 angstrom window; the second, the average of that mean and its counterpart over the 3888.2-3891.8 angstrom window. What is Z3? 10.5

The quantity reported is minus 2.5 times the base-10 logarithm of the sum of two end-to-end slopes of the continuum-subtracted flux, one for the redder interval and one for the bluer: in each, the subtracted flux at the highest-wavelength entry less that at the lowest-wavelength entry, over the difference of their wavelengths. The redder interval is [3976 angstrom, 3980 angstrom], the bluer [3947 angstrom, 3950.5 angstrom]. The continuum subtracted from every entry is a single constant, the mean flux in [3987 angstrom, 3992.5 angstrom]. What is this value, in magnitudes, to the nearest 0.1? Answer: -0.5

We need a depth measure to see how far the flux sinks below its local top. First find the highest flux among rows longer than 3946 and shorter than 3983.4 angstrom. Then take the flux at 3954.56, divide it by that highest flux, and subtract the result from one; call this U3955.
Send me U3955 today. 0.1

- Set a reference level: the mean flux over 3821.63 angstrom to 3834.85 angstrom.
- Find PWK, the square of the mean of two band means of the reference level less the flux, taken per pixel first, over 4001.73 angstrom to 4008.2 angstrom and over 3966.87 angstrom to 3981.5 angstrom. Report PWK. 10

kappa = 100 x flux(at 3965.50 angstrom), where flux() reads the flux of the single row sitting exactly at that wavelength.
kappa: 636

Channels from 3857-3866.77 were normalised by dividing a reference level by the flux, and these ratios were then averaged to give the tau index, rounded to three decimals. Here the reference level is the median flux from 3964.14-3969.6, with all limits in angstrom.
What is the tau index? 0.367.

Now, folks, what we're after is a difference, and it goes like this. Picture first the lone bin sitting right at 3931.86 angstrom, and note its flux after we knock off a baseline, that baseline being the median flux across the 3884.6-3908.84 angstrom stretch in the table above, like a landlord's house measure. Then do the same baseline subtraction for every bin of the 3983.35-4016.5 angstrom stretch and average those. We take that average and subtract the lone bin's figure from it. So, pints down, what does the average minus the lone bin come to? 13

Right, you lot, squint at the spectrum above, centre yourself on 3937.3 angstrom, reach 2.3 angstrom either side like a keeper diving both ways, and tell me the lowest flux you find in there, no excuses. 3.497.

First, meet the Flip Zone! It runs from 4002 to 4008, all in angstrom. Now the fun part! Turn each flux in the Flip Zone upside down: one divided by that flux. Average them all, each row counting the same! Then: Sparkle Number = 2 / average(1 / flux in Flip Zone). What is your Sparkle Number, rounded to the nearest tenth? 31.9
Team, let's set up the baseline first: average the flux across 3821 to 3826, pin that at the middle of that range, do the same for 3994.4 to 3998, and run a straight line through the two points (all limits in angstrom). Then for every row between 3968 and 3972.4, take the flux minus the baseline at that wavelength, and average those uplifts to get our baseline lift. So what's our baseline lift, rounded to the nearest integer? -11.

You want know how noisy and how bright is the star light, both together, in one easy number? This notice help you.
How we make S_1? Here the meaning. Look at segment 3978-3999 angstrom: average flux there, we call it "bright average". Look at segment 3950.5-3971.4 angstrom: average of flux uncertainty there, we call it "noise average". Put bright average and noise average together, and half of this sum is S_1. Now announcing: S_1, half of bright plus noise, 8.2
